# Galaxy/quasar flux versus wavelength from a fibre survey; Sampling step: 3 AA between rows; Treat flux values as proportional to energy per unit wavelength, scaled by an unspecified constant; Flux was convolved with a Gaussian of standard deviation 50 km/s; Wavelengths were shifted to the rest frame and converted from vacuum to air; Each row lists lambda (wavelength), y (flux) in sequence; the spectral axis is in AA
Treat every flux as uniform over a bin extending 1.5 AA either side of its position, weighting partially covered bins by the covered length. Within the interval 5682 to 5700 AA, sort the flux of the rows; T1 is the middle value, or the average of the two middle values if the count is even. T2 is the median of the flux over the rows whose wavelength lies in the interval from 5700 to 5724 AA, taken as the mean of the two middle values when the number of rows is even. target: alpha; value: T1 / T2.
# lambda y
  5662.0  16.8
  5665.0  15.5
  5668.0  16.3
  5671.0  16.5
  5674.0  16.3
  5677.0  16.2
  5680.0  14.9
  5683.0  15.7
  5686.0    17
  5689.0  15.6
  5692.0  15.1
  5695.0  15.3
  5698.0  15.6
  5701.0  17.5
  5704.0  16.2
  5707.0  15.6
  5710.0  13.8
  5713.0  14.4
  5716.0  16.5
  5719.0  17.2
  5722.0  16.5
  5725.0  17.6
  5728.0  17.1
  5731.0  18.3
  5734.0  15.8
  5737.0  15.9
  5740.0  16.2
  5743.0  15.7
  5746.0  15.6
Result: 0.95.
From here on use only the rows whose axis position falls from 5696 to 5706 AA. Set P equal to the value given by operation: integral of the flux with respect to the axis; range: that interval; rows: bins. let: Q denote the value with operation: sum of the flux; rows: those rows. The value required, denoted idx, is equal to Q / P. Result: 0.3018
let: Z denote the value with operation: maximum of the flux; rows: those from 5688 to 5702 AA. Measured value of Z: 17.5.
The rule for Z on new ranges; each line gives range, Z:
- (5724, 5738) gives 18.3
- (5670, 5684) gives 16.5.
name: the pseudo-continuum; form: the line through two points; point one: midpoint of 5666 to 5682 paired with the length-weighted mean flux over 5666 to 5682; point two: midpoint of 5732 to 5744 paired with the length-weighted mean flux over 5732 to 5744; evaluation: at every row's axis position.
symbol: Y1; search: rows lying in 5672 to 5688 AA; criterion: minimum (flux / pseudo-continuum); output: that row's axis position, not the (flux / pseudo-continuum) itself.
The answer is 5680.0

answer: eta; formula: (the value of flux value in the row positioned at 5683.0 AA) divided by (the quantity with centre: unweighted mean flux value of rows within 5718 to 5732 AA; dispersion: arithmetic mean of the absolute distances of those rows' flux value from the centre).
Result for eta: 32.2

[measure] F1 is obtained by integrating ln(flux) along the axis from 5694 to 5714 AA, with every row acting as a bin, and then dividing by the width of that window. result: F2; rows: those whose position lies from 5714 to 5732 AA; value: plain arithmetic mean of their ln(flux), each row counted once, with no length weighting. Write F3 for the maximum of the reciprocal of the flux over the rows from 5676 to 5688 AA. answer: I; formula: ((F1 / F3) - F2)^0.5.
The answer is 6.16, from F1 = 2.74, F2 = 2.84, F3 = 0.0671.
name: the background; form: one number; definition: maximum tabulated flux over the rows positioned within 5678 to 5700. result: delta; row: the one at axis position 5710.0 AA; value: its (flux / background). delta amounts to 0.81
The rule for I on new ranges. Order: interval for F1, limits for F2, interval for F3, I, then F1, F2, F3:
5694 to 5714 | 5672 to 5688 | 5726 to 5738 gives 6.36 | 2.74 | 2.77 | 0.0633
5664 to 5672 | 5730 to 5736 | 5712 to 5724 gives 6.10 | 2.78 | 2.83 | 0.0694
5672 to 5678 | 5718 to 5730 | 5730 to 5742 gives 6.42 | 2.79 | 2.84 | 0.0633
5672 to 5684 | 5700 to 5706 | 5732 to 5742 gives 6.39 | 2.76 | 2.82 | 0.0633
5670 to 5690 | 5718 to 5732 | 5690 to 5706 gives 6.25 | 2.77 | 2.85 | 0.0662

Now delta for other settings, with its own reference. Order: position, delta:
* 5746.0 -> 0.92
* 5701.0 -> 1.03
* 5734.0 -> 0.93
